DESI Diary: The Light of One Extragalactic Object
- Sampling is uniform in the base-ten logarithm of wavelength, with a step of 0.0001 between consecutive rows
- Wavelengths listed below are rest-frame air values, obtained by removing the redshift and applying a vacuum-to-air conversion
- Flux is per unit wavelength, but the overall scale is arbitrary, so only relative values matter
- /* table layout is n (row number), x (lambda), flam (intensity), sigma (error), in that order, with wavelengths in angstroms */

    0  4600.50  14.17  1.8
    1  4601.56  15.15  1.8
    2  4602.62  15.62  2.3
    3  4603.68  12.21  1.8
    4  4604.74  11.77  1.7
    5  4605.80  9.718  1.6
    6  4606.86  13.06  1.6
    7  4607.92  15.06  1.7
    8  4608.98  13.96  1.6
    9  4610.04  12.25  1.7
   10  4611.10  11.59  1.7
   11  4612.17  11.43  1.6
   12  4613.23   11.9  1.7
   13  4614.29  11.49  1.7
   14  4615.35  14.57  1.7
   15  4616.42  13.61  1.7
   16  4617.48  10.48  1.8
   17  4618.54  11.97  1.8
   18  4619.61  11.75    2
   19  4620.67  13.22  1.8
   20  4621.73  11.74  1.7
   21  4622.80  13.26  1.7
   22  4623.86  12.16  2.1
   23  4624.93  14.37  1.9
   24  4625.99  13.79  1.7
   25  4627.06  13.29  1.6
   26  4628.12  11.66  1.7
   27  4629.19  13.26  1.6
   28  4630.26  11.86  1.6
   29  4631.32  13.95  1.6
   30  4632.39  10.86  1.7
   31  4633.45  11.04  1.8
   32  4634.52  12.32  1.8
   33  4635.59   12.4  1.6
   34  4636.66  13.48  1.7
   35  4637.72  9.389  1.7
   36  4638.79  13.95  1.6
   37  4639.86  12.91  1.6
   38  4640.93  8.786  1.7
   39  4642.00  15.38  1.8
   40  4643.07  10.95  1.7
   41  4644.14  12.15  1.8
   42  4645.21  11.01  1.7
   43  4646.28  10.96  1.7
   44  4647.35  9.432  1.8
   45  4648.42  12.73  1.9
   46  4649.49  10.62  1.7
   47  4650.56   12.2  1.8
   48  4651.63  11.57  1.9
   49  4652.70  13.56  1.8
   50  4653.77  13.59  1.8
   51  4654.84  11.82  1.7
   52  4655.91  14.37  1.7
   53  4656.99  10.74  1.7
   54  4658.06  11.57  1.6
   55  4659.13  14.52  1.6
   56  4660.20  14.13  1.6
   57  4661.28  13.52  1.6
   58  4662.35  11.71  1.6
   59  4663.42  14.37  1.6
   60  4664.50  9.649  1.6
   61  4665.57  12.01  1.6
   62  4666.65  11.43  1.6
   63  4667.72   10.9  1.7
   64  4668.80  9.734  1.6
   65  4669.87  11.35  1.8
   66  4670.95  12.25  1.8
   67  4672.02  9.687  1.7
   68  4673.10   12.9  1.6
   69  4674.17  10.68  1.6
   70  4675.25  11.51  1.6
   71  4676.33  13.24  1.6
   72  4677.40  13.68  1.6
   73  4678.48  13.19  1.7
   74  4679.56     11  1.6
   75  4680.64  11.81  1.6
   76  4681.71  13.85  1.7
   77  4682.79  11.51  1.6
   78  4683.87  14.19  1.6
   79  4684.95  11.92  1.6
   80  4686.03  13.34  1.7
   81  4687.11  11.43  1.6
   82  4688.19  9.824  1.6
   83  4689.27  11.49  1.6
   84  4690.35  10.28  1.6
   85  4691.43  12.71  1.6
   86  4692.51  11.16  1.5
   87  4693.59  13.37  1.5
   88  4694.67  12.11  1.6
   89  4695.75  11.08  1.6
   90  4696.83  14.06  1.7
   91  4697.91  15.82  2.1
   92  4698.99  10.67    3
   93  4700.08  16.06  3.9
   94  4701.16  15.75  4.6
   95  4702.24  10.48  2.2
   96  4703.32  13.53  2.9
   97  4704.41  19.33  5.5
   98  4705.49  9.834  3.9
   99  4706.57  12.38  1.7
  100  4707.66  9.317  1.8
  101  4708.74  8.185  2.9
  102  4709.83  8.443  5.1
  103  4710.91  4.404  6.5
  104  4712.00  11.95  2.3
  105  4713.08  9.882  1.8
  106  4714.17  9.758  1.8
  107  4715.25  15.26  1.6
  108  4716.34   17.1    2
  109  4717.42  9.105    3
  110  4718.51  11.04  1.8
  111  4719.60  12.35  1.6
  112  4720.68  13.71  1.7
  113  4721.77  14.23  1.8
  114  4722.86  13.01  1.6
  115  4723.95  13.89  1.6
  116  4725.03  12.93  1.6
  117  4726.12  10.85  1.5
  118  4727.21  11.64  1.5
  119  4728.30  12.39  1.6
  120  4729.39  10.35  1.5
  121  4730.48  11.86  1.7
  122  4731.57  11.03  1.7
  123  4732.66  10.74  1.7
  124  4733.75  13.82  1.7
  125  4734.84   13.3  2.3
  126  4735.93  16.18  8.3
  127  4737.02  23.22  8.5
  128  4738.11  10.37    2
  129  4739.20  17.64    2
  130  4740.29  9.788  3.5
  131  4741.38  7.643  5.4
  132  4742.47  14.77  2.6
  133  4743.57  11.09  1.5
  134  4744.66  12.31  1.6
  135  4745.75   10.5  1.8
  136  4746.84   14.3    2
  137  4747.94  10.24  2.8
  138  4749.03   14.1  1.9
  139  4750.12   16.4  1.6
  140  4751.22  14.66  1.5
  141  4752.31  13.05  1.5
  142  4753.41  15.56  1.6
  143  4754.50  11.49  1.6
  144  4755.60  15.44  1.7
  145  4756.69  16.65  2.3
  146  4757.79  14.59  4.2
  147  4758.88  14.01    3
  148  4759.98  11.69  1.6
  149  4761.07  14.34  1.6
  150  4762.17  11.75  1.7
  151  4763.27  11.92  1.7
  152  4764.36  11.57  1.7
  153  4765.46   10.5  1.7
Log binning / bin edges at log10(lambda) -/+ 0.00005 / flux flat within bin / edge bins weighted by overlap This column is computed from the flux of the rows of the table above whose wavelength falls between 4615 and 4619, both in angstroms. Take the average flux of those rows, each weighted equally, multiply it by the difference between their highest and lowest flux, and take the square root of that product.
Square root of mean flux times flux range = 7.2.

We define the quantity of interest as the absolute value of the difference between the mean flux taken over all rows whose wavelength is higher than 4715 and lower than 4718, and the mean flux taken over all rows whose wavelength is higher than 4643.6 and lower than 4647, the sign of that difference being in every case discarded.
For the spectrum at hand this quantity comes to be 2.4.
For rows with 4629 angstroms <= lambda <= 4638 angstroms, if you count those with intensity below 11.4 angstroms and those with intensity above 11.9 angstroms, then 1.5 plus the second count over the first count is 3.2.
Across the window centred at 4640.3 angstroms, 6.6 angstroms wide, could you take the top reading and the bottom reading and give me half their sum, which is 12.1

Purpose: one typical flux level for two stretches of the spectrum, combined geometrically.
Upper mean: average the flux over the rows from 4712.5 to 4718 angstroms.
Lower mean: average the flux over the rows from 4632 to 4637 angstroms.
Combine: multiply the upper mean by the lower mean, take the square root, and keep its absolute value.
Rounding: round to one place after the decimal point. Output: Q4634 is 12.1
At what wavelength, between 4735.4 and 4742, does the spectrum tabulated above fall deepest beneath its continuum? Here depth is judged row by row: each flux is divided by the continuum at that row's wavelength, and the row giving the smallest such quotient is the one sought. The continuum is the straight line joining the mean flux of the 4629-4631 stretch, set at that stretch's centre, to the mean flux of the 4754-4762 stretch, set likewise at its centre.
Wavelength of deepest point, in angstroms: 4741.38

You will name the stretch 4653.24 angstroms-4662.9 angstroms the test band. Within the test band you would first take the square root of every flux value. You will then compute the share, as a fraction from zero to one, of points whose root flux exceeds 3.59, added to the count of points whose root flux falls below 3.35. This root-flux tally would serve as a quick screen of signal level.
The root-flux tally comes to 1.6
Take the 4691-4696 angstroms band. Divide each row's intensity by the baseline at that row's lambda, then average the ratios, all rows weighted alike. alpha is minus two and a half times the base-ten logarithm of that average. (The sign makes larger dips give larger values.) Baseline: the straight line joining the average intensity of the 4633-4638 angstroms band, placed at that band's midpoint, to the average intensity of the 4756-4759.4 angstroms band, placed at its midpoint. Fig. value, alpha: 0.11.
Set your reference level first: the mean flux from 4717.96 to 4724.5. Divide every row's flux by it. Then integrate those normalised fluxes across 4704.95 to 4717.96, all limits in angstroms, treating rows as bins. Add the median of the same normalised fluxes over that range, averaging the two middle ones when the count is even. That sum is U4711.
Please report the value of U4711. 11.2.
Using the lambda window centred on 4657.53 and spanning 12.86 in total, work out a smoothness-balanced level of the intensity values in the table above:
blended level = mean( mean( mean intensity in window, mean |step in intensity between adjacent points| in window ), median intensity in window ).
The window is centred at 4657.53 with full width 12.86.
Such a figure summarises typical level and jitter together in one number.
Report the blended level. 10.4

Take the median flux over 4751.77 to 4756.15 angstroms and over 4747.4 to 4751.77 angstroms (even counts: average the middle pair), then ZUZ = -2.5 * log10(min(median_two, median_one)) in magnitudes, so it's -2.88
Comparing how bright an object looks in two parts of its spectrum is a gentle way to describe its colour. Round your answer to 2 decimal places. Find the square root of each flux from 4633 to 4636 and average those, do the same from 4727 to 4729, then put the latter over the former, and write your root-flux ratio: 1.00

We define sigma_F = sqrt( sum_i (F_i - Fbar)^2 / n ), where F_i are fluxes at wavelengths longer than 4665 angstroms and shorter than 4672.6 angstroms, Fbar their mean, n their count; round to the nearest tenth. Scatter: 0.9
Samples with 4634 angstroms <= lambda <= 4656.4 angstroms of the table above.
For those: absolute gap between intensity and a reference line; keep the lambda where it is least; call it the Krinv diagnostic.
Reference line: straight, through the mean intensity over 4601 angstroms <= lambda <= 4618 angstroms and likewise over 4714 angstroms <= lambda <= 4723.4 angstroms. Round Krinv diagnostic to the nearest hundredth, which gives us 4648.42 angstroms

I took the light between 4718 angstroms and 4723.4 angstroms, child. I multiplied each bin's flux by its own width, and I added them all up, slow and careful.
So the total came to 70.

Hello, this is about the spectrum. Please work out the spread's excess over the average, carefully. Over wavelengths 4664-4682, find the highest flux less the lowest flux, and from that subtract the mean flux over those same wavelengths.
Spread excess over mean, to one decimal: -7.5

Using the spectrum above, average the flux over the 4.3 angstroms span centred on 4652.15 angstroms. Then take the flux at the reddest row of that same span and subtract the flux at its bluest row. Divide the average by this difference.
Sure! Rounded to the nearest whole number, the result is 9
